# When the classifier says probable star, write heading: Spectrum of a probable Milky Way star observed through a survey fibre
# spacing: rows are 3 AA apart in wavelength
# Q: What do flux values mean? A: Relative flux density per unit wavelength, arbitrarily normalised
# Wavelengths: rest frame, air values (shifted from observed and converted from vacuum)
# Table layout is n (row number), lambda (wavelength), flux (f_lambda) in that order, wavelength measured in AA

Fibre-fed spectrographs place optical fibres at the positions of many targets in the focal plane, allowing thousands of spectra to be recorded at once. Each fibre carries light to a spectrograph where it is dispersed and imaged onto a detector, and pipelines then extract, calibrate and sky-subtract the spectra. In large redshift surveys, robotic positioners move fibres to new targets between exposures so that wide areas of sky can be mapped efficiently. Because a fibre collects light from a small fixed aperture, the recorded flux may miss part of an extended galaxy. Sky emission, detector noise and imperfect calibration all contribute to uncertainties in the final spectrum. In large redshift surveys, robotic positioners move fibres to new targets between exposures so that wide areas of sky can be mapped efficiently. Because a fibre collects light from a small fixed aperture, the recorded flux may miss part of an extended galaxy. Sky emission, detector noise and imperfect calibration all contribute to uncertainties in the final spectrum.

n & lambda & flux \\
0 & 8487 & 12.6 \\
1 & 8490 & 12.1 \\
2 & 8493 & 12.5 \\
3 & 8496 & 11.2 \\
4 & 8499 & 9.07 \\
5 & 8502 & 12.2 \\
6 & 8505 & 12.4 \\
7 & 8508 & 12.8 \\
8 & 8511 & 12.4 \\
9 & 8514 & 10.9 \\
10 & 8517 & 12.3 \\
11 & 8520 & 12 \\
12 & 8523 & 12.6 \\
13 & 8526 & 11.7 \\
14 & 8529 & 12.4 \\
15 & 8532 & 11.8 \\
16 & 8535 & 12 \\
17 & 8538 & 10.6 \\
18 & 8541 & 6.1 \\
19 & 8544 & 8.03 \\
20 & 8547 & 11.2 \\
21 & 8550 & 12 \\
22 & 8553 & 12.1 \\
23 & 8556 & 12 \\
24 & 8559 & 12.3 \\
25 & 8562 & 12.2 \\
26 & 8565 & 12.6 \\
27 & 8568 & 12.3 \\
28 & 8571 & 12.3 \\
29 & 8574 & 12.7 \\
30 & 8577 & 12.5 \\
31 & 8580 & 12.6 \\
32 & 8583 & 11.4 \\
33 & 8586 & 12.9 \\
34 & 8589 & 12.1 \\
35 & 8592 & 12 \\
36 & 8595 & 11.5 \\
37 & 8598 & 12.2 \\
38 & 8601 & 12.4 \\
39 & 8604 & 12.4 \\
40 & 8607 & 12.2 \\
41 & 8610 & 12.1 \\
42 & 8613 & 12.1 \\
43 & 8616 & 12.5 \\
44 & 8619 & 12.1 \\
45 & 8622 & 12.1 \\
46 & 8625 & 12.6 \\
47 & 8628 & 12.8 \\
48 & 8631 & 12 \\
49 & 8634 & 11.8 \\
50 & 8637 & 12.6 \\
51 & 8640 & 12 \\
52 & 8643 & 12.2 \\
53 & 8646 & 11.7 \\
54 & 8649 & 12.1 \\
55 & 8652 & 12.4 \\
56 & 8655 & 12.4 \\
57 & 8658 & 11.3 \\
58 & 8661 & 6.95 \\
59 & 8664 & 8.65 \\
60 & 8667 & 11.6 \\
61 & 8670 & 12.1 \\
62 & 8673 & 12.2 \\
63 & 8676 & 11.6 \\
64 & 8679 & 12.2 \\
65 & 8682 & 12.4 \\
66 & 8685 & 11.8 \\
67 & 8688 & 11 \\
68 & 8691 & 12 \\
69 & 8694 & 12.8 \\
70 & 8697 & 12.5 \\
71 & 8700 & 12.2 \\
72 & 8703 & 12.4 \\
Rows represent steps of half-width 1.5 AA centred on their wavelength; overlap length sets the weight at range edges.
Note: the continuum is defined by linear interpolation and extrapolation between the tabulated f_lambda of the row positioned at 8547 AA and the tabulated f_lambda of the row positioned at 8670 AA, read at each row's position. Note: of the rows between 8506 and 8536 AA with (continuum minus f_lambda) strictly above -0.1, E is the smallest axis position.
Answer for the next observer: 8514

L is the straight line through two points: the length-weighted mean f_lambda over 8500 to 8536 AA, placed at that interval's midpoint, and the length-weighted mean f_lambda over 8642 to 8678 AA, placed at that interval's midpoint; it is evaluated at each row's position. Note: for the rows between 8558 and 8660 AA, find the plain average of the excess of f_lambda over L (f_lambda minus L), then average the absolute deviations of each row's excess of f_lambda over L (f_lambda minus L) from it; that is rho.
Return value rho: 0.28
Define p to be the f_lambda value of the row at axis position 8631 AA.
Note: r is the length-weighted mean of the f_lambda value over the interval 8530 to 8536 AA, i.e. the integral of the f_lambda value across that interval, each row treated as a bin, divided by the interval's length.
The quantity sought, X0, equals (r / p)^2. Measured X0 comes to 0.99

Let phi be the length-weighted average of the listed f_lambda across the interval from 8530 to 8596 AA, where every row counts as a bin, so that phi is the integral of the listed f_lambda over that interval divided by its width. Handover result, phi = 11.6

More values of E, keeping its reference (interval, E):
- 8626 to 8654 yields 8634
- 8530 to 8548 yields 8538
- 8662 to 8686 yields 8664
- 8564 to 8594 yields 8583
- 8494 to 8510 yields 8499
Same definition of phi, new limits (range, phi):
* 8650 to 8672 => 10.8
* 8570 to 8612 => 12.2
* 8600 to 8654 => 12.2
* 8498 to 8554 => 11.3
